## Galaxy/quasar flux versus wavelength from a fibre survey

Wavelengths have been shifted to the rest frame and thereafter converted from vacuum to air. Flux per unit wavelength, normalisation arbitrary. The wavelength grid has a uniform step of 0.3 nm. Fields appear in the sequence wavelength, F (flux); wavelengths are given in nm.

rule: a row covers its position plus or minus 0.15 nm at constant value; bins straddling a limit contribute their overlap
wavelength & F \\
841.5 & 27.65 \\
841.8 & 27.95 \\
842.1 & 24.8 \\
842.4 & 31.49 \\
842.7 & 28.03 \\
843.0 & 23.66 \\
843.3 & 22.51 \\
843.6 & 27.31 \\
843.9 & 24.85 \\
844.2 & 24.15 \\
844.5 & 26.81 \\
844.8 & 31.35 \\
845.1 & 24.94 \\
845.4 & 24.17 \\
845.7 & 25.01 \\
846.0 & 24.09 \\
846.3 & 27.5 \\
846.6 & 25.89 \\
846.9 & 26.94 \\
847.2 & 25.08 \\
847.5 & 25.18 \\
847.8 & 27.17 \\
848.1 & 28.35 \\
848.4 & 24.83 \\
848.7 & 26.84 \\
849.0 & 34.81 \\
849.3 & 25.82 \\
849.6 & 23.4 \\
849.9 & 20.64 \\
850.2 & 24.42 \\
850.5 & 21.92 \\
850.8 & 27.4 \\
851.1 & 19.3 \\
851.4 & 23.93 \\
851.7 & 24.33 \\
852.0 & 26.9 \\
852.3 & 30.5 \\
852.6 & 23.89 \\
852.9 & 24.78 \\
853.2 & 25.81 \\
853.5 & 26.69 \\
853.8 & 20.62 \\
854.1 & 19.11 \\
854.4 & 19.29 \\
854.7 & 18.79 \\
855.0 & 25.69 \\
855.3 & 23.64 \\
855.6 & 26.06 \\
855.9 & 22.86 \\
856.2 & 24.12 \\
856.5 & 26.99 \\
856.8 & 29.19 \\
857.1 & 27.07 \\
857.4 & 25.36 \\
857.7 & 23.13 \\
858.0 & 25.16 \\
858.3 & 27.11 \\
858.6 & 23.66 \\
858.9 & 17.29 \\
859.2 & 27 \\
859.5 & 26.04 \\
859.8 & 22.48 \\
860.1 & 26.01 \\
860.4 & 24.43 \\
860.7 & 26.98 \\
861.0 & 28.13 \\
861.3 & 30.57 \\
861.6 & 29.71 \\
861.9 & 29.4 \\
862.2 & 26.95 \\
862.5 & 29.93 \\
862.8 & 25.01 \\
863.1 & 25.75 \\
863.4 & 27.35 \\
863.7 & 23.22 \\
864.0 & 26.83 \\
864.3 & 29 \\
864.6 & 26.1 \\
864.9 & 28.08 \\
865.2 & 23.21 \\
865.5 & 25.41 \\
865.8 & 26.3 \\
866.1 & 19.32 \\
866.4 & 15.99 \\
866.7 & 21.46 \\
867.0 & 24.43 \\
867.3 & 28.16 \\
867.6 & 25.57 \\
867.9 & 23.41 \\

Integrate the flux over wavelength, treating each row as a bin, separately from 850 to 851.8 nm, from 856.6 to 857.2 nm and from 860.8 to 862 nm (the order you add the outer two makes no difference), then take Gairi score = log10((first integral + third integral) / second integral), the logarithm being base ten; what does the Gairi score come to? 0.66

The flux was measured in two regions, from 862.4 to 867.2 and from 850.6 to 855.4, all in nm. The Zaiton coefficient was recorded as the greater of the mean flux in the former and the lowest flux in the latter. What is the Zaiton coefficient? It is 24.8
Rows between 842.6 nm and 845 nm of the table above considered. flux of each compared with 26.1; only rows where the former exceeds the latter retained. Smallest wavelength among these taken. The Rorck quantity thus 842.7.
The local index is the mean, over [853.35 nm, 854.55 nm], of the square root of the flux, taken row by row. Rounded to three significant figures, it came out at 4.62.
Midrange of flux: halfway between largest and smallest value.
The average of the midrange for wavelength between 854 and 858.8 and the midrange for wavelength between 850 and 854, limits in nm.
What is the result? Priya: 24.4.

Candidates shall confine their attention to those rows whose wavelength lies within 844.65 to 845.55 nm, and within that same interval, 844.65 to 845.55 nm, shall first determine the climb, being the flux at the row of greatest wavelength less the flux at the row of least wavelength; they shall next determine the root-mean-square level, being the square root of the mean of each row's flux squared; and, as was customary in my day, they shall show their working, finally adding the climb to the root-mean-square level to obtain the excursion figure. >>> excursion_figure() 19.8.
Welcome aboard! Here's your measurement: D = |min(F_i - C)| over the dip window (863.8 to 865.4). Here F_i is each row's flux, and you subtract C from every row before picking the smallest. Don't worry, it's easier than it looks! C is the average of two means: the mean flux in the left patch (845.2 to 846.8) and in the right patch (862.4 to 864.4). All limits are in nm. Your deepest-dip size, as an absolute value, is 2.8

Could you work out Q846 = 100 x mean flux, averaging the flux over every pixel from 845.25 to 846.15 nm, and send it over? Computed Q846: 2442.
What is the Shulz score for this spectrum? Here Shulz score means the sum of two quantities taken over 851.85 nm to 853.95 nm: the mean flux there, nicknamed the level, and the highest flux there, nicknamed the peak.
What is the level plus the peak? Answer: 56.1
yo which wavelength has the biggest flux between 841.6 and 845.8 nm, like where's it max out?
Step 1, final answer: 842.4 nm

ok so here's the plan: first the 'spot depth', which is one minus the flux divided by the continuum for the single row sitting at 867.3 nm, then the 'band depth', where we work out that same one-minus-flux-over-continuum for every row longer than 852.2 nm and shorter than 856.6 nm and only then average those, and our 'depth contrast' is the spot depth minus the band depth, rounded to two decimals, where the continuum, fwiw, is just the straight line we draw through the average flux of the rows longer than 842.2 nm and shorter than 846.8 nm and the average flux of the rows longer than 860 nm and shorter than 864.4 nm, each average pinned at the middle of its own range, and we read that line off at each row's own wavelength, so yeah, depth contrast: -0.13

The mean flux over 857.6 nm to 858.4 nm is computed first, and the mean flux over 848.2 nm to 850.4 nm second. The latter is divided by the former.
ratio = 1.03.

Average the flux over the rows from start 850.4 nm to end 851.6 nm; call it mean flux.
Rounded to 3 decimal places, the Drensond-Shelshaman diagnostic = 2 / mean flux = 0.086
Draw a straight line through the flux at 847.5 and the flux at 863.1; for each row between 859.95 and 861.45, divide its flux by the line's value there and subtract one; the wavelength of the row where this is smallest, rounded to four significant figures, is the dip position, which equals 860.4 nm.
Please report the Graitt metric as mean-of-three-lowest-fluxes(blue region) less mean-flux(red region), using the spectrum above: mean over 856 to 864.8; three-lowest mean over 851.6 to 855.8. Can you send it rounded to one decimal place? -7.1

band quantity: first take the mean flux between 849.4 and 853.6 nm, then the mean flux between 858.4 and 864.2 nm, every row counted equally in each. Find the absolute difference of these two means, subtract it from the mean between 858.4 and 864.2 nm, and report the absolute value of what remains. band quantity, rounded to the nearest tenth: 24.6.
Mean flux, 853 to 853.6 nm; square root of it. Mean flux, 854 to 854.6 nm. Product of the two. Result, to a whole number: 98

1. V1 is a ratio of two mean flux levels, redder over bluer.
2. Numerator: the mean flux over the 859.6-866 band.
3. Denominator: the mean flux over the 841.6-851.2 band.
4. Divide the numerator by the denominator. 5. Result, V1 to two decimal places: 1.03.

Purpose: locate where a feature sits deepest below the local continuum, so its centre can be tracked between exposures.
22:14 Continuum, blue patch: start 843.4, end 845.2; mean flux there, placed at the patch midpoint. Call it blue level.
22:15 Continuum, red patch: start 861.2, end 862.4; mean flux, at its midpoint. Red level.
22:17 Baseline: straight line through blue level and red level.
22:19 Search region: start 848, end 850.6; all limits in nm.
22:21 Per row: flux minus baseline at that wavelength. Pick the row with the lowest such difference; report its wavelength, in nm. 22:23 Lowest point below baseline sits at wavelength 849.9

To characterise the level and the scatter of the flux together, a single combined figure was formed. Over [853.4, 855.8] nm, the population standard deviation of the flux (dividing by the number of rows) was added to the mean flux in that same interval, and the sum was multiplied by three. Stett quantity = 77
